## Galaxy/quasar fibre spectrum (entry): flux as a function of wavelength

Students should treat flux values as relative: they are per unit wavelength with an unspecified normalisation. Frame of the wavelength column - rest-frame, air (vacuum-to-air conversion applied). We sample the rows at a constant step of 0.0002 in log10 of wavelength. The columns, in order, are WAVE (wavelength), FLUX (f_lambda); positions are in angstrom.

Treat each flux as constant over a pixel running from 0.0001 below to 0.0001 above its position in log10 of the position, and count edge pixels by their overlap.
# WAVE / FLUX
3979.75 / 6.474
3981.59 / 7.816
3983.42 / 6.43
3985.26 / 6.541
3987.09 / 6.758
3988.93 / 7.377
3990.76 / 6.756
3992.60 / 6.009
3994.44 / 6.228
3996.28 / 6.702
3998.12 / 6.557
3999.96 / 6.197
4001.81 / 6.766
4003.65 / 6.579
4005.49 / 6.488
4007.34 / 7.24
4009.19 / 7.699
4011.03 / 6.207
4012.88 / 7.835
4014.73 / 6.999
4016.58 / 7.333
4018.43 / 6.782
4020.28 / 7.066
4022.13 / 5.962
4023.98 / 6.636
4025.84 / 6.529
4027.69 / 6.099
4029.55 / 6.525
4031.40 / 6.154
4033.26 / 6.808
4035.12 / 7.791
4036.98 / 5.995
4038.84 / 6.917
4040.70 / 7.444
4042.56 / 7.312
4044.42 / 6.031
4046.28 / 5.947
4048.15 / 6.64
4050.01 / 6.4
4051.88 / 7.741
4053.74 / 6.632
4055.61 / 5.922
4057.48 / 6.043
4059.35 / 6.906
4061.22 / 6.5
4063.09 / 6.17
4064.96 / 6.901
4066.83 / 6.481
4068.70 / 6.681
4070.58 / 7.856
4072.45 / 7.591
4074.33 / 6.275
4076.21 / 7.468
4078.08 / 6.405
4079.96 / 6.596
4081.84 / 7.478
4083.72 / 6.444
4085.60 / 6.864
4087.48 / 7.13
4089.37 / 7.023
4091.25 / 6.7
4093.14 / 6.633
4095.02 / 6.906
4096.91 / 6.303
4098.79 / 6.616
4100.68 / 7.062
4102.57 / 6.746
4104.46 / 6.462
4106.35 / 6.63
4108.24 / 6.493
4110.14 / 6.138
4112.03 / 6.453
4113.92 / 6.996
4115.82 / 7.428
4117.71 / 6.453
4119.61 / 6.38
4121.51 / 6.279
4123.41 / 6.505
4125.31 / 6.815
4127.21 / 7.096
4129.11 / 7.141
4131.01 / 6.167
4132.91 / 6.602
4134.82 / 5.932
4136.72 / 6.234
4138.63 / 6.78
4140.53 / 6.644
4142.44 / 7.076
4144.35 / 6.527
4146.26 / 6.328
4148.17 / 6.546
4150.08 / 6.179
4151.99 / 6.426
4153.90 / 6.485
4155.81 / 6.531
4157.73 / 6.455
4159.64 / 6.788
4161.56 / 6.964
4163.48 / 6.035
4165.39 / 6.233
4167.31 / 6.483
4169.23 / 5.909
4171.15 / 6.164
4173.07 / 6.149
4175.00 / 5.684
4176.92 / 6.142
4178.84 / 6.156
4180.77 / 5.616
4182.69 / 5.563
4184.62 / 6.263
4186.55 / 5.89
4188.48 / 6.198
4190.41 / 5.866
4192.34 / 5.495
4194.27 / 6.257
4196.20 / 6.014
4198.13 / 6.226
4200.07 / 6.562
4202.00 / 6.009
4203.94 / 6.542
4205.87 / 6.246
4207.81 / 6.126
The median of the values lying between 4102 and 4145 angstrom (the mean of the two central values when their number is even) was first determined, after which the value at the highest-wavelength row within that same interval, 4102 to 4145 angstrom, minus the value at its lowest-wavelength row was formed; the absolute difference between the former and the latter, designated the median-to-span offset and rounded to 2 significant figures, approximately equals 6.7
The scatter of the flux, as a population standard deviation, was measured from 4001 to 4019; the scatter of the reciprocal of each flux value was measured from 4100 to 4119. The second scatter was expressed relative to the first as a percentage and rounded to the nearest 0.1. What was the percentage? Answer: 1.6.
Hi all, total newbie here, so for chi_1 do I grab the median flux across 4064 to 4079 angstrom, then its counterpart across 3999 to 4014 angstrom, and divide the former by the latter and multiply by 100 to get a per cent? 102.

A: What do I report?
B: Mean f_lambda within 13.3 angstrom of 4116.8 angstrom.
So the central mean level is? 6.66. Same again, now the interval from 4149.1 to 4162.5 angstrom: 6.55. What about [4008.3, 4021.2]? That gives 7.13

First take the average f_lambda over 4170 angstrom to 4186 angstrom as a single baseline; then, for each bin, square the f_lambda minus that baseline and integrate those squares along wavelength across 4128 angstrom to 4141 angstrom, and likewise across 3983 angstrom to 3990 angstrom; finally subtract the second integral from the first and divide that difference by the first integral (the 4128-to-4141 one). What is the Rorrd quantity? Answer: 0.0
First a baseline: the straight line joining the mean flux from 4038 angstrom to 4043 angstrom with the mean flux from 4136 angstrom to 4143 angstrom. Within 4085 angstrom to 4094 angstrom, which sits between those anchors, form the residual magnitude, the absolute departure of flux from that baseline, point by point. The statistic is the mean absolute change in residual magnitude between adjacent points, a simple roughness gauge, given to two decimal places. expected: 0.10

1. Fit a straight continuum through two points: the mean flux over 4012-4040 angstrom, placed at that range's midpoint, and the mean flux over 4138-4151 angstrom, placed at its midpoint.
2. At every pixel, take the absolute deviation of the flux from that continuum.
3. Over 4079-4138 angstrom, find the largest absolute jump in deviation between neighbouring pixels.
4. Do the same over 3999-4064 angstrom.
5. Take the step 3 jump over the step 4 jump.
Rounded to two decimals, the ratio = 0.73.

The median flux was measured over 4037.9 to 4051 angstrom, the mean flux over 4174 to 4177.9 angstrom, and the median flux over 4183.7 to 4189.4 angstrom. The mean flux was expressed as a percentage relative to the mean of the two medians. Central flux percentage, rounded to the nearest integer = 92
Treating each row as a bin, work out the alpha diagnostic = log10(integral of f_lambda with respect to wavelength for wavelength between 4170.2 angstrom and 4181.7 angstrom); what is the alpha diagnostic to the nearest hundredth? 1.84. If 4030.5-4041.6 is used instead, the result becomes 1.88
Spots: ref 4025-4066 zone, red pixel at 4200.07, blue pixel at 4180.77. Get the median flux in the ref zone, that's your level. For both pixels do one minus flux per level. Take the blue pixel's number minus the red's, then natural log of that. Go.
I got -1.9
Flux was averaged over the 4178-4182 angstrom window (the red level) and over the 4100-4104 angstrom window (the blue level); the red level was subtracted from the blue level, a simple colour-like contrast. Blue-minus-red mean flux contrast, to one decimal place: 1.0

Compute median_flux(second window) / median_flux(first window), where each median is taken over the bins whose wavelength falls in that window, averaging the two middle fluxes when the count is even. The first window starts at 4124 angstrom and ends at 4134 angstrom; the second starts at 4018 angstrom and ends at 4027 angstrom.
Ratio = 0.97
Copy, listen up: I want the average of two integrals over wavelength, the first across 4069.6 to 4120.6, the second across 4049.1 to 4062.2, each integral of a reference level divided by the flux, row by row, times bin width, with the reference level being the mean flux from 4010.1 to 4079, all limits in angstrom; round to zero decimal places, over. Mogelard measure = 32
